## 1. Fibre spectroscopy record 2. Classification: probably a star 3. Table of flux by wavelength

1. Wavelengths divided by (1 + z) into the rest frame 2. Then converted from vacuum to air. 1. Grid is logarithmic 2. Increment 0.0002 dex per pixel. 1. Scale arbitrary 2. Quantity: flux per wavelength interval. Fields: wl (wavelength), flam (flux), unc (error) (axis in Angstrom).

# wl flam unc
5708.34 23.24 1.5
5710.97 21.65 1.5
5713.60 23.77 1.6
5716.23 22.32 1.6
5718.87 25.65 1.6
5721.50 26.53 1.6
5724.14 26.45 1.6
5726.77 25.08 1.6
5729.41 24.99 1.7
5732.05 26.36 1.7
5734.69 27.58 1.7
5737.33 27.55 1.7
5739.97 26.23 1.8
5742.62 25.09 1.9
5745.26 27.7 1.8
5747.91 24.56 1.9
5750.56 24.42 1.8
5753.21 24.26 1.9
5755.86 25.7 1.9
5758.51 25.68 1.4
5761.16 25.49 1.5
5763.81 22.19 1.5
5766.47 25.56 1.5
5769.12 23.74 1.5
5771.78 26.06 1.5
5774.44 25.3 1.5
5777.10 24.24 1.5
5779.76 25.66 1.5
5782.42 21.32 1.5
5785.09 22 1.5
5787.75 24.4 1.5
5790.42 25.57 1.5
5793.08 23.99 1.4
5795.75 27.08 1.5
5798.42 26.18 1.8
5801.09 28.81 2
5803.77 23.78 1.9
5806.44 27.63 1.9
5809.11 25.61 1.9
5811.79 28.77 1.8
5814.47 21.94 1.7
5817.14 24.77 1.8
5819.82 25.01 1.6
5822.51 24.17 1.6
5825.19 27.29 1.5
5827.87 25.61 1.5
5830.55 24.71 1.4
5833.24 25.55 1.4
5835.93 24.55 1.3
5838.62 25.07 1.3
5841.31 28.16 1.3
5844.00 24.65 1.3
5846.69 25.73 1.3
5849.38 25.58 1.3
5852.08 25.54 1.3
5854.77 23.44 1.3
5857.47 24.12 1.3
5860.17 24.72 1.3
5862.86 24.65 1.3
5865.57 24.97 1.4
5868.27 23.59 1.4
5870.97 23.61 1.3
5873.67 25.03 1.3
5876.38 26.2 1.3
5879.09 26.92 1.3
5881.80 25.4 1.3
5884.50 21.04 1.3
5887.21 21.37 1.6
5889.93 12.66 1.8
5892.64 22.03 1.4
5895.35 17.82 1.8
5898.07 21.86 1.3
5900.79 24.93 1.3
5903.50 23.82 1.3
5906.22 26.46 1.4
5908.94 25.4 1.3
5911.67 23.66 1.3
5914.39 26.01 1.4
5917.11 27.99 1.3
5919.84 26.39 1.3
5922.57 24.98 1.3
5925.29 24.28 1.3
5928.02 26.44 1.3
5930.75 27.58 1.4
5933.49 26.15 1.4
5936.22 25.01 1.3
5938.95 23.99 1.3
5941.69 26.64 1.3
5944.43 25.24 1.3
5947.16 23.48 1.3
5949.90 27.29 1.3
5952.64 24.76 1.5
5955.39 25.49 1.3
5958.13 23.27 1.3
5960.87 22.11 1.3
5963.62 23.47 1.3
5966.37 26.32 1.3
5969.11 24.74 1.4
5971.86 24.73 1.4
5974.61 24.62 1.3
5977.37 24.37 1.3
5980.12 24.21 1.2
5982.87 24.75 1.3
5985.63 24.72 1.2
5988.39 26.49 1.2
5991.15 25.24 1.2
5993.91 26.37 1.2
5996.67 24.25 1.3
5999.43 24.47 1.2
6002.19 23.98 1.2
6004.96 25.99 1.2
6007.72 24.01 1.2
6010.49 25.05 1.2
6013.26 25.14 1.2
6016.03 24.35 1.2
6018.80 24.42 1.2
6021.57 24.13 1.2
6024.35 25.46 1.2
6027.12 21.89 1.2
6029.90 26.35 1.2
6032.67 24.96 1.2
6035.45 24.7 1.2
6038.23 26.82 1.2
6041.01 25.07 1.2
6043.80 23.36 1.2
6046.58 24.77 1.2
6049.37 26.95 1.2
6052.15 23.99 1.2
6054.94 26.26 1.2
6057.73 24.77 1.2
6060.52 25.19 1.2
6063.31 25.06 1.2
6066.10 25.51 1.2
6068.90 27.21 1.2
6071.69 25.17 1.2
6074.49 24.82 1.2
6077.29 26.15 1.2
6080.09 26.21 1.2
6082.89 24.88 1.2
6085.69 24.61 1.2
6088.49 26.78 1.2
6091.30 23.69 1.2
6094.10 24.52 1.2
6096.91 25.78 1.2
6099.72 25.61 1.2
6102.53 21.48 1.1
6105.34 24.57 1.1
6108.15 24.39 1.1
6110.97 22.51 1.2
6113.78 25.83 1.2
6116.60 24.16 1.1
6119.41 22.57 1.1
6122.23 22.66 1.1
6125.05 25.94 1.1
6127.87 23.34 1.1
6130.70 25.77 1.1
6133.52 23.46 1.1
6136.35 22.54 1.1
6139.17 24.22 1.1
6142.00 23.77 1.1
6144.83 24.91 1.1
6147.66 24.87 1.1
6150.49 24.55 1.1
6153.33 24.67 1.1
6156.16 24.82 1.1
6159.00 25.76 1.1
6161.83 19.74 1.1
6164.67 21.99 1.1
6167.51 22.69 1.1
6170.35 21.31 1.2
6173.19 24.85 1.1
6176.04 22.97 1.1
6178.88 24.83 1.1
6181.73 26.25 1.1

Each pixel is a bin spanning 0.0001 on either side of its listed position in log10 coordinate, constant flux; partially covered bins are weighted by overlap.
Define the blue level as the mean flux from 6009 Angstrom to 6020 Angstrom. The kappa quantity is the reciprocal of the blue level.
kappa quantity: 0.0404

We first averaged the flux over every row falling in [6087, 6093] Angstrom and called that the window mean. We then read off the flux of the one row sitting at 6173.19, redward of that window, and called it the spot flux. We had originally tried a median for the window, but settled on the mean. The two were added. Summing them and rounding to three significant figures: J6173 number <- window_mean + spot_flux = 50.1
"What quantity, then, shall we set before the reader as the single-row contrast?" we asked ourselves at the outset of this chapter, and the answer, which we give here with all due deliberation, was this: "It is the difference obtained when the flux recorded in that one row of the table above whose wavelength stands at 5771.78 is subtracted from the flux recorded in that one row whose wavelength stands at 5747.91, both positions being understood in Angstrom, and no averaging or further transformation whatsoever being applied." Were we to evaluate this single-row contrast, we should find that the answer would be -1.5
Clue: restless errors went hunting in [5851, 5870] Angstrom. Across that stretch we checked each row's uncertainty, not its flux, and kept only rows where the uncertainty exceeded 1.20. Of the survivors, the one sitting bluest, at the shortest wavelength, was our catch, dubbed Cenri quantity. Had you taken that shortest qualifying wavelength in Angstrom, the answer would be 5852.08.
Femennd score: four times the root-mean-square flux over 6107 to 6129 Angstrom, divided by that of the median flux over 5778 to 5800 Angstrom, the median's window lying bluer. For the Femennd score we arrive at 3.84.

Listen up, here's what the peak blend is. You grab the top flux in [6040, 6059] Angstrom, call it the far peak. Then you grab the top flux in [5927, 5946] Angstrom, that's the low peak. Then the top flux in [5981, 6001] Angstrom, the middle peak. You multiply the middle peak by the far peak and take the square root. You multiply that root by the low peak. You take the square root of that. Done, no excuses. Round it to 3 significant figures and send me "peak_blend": 27.1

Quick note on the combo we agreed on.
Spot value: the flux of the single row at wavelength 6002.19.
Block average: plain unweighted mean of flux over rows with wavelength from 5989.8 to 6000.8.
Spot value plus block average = 49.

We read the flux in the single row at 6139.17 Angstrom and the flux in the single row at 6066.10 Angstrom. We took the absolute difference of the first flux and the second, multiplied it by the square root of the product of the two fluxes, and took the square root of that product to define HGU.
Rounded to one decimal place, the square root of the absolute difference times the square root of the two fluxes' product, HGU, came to 5.7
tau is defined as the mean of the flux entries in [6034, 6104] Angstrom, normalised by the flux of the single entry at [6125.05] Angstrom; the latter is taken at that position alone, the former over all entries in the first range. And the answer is 0.97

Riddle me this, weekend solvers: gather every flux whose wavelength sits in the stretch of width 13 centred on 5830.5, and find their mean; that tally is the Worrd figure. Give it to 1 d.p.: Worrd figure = 25.5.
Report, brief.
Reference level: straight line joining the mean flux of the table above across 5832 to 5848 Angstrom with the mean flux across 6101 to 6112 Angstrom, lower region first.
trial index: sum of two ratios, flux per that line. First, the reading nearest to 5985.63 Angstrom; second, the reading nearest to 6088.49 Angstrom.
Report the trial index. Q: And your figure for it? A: 2.16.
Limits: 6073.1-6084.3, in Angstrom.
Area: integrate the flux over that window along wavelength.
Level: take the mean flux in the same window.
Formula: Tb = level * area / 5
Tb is 1458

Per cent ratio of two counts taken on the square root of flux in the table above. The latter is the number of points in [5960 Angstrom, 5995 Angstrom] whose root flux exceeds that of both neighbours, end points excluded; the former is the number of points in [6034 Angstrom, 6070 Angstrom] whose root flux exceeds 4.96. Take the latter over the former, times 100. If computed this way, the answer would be 27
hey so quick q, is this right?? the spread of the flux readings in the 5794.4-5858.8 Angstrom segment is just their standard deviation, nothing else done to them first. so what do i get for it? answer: 1.7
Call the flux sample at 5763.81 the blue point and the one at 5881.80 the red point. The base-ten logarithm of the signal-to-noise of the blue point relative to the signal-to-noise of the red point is -0.12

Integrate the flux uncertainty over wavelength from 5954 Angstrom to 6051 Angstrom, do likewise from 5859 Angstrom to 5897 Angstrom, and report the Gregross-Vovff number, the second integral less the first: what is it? -66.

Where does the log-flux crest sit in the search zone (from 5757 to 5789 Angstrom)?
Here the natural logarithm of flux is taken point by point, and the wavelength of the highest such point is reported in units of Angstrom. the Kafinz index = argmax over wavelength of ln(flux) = 5771.78 Angstrom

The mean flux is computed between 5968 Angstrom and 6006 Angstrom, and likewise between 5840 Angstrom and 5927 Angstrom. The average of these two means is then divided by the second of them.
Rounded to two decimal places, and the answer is 1.02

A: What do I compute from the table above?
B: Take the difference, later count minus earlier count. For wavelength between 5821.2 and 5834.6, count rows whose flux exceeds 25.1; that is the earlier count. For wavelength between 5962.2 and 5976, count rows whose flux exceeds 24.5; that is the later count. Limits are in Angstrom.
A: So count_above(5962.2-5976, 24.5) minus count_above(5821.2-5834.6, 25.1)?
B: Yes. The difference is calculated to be 1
